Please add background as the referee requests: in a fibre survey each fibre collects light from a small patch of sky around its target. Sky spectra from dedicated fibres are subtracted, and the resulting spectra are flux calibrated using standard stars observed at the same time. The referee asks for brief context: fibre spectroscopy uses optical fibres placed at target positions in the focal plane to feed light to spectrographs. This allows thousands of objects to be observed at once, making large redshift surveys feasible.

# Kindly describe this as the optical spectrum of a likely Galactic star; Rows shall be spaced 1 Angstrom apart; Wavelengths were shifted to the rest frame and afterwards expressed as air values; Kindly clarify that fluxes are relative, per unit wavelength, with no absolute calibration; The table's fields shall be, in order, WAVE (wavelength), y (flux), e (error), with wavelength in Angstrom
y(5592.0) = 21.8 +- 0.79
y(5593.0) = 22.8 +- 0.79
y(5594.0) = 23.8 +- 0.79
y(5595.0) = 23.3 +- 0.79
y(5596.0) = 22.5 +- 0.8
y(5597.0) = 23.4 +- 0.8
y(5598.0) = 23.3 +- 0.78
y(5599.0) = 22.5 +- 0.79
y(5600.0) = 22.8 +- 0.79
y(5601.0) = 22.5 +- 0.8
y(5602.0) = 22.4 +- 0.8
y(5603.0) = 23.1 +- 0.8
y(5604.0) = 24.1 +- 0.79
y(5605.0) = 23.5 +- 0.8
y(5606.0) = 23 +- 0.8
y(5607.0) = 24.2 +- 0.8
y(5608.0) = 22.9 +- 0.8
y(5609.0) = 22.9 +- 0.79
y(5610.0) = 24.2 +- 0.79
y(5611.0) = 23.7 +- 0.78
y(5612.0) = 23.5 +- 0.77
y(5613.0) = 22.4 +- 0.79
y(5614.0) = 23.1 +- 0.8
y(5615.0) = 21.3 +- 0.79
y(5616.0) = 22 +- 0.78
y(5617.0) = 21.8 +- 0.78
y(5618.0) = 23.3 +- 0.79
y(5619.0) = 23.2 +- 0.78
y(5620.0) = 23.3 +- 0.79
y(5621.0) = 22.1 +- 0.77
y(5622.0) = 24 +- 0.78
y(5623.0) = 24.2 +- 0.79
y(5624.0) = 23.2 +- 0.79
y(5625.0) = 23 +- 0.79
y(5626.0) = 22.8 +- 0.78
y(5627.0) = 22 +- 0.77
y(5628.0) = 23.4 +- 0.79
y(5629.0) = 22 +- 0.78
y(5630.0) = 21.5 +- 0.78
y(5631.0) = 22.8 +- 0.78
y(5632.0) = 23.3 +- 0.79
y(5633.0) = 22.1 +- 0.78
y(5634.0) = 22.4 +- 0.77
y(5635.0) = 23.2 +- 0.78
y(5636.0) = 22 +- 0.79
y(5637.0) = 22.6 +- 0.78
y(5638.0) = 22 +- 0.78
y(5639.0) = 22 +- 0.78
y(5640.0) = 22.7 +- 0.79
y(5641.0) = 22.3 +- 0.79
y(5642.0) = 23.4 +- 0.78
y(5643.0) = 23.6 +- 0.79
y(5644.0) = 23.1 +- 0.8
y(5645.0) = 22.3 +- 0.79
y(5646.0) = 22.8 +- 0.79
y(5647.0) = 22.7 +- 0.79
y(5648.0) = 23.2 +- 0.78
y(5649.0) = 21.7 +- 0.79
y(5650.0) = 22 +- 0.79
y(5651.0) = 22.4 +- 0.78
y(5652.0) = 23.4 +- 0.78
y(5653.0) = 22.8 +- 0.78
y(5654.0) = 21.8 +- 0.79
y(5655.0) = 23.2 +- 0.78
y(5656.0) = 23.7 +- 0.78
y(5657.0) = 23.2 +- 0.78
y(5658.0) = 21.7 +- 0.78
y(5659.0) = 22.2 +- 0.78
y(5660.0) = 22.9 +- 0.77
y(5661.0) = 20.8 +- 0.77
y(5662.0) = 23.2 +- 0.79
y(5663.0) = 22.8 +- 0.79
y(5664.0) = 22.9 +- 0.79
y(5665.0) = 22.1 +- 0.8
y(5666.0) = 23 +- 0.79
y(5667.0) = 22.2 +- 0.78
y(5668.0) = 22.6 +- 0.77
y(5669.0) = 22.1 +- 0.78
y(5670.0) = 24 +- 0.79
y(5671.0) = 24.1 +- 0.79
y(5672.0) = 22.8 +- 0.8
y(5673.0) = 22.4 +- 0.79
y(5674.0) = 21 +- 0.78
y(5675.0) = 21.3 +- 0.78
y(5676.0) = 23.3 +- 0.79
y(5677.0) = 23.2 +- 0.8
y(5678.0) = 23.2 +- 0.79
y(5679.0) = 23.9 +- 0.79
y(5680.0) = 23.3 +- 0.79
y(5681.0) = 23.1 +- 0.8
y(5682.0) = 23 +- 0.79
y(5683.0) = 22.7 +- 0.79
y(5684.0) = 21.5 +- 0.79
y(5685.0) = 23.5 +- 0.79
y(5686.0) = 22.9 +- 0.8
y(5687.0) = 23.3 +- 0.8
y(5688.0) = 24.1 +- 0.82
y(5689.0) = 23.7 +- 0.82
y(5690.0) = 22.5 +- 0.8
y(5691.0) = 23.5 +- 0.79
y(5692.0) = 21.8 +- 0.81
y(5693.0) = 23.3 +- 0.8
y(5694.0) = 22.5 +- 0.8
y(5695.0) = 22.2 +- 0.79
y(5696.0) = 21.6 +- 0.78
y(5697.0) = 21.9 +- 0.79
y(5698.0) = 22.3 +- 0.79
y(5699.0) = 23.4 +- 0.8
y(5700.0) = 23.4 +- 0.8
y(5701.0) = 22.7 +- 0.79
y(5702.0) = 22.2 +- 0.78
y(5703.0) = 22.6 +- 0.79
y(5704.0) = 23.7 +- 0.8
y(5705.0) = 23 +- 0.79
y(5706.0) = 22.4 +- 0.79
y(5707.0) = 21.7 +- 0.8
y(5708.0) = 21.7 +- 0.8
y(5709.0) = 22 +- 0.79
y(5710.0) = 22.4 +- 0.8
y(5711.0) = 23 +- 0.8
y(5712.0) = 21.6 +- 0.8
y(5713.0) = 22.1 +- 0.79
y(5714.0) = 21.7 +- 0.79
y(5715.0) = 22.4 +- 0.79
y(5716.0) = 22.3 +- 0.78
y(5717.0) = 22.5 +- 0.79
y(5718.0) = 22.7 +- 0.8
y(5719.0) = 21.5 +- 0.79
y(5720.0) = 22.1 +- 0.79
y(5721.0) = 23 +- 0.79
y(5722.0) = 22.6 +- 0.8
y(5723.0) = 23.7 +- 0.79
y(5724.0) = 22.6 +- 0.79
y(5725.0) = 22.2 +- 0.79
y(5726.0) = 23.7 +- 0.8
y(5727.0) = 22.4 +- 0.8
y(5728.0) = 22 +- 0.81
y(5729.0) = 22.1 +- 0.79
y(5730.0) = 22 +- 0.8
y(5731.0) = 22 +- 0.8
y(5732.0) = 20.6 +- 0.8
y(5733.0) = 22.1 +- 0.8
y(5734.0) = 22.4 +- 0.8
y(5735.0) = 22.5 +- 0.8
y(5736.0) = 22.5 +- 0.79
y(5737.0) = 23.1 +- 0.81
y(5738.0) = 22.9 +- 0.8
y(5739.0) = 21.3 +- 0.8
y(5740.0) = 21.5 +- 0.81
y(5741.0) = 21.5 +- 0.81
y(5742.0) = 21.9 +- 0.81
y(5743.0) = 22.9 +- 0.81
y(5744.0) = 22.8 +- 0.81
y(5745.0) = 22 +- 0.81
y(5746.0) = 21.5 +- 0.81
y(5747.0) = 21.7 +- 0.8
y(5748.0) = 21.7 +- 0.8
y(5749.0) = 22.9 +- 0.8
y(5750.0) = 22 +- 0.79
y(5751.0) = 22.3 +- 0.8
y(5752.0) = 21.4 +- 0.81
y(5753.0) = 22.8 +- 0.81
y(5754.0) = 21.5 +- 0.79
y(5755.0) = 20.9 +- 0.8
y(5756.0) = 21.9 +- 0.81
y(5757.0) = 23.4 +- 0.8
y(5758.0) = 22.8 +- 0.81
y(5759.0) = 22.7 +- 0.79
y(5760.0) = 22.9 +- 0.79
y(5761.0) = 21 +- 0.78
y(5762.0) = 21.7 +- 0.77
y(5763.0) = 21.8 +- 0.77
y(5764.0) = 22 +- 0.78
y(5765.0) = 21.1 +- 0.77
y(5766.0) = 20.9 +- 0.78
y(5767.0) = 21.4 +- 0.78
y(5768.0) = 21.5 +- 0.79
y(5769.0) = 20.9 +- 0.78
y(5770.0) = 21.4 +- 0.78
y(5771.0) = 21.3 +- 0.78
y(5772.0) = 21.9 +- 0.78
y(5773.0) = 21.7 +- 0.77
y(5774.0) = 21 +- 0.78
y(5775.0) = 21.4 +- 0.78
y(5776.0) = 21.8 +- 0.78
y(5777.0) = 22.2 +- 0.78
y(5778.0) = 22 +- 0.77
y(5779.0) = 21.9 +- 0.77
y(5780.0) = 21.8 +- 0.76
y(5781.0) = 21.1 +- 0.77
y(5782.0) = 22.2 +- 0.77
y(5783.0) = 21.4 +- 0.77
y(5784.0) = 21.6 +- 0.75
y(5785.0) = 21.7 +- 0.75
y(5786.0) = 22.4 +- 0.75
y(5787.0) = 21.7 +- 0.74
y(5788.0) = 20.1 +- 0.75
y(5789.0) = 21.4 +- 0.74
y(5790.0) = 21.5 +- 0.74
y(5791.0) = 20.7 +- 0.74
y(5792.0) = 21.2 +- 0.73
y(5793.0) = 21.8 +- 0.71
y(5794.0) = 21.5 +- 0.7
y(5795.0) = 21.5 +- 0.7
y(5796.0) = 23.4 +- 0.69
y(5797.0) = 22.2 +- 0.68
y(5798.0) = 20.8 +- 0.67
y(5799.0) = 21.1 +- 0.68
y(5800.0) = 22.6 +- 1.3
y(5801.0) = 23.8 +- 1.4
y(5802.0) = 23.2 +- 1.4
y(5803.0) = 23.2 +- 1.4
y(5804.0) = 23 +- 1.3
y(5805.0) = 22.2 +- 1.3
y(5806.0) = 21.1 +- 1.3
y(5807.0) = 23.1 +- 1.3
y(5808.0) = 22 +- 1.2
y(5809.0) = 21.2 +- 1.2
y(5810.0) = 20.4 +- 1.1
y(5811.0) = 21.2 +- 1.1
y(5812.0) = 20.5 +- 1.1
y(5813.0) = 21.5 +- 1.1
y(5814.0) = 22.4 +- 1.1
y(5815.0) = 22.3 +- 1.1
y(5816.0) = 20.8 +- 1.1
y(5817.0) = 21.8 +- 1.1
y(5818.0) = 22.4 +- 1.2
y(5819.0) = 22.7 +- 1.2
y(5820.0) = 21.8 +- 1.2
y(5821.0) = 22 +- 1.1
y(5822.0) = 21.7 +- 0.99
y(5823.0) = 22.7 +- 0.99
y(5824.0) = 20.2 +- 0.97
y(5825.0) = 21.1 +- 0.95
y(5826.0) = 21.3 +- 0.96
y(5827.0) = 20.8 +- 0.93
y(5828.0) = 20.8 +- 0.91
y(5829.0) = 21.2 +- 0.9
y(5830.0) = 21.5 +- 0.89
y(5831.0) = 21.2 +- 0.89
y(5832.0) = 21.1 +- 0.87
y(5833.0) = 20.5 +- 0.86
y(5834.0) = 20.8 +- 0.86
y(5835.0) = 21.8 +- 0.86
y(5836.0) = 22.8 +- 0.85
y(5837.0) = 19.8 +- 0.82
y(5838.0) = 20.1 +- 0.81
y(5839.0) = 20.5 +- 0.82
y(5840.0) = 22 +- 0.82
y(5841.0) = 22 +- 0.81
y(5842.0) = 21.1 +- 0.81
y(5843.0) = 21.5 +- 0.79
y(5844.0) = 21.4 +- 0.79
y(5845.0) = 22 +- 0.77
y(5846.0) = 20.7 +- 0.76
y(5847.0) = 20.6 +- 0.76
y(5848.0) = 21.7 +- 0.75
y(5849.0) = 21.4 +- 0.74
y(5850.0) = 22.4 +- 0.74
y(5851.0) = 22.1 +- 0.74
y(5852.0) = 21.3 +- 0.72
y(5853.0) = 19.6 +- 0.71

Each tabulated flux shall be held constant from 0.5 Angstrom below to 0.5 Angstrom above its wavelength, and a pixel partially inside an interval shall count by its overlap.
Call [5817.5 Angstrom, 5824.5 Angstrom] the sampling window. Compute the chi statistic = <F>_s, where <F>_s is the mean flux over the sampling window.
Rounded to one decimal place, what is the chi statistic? 21.9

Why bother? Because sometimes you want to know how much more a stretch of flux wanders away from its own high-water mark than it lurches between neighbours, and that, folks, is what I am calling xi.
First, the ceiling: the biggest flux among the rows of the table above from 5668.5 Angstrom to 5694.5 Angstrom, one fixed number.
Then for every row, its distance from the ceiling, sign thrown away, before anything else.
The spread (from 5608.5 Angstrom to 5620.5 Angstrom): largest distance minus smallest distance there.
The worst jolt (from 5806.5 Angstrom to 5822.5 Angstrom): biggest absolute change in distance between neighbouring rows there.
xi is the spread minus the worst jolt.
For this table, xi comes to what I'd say 1.2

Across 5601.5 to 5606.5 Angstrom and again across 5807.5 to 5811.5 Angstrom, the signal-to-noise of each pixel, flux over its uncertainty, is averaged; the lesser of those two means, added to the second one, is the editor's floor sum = 37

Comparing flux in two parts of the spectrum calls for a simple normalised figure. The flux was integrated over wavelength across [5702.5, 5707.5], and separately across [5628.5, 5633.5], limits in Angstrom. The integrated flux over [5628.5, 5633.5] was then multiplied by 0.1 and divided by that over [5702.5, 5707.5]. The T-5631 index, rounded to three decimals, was 0.099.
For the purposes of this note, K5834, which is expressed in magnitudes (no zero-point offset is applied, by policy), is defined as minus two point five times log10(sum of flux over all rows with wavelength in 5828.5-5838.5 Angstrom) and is -5.81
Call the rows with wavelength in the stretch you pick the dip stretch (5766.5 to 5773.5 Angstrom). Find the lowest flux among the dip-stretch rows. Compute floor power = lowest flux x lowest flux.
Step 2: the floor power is 437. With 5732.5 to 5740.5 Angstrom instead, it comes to 454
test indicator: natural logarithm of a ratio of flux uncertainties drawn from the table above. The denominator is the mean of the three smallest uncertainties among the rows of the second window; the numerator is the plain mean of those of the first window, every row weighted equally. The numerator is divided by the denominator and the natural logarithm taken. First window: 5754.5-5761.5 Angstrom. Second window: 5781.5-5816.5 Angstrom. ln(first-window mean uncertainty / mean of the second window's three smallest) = 0.16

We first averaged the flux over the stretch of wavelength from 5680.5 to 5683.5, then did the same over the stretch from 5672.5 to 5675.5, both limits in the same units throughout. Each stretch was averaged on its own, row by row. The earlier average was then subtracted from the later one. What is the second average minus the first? -1.4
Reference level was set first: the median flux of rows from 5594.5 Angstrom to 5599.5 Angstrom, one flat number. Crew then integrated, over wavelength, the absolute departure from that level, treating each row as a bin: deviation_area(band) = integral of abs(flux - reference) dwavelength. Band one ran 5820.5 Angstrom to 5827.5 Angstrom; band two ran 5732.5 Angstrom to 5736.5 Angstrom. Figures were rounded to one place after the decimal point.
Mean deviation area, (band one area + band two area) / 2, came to 8.5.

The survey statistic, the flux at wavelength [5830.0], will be 21.5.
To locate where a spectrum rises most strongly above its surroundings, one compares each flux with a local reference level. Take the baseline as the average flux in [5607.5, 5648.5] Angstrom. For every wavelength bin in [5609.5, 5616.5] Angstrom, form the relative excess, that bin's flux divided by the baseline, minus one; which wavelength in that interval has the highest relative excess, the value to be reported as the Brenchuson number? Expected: 5610.0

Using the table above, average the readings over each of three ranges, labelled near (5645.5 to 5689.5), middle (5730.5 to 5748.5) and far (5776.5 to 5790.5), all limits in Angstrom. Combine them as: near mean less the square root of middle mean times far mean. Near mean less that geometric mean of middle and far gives 0.92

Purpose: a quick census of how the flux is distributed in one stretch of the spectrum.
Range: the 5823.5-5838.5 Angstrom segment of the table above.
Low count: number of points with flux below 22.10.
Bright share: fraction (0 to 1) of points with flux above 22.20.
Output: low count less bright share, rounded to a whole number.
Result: 14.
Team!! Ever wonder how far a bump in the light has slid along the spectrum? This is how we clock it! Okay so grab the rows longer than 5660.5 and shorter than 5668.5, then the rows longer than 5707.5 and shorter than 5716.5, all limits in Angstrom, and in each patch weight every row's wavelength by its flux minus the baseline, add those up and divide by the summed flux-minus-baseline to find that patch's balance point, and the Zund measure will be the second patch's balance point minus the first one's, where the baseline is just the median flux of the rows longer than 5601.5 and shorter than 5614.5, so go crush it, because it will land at 48.1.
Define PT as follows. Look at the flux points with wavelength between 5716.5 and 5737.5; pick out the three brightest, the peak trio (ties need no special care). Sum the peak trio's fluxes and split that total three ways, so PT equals 23.5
